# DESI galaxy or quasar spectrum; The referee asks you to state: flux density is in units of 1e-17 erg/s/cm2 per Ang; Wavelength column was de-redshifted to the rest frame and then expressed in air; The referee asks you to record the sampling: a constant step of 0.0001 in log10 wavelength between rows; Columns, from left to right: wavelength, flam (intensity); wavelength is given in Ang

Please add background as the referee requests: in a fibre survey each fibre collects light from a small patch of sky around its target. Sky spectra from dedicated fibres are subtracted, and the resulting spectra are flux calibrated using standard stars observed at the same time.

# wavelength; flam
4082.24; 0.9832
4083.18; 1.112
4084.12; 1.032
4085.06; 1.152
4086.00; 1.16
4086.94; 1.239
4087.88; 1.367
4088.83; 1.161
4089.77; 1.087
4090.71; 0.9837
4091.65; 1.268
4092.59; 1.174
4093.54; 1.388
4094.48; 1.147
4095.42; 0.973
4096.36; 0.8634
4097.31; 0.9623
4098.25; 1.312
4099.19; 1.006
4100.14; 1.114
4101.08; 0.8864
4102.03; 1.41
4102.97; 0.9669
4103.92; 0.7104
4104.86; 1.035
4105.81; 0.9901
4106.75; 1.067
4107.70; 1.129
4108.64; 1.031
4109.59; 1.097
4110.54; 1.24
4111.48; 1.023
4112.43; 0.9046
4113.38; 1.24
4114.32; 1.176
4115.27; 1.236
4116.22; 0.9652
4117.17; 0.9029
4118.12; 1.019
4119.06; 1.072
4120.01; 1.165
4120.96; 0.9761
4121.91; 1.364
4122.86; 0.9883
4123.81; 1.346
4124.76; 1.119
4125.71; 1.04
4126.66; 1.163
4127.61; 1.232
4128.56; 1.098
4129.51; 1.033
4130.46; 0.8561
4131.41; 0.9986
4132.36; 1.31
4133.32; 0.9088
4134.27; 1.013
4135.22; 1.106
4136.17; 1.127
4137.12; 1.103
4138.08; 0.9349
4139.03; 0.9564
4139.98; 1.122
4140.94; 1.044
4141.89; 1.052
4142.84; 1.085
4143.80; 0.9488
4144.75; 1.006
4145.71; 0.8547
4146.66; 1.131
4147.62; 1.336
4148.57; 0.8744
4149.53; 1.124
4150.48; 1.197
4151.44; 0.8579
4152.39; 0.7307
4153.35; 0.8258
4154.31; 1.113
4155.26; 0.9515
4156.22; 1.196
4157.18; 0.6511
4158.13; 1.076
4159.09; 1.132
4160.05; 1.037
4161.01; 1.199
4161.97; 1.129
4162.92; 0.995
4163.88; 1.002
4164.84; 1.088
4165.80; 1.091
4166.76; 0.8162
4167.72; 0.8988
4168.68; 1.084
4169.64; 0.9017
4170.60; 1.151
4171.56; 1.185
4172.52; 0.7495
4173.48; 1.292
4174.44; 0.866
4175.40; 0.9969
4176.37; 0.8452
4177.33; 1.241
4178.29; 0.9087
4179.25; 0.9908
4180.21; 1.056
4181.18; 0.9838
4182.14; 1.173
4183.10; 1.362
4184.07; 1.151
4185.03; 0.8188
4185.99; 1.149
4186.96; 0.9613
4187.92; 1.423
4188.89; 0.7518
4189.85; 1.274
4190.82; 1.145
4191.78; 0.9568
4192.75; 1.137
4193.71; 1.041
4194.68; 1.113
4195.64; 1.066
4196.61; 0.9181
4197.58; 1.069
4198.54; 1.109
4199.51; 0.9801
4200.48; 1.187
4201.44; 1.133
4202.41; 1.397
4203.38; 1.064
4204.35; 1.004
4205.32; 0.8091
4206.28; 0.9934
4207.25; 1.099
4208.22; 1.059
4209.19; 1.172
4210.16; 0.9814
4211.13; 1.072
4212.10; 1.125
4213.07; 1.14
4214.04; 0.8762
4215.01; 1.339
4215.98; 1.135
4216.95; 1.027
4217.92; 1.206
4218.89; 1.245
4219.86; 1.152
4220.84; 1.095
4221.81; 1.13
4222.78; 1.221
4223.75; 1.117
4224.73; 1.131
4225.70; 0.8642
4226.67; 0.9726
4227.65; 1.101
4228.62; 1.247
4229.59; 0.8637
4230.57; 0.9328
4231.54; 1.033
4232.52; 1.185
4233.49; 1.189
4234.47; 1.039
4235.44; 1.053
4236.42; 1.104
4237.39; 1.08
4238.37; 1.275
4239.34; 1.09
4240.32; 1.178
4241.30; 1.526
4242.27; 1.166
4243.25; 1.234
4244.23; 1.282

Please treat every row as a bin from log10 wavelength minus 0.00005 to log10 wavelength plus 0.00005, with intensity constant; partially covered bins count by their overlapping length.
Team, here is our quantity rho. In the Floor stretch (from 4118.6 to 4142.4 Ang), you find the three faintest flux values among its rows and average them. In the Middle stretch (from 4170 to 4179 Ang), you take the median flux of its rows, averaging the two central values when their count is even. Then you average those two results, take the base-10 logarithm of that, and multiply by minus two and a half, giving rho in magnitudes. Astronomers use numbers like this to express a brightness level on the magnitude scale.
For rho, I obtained 0.06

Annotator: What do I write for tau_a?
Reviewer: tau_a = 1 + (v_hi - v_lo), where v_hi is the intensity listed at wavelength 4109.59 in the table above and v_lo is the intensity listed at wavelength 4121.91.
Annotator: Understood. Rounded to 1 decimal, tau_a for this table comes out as 0.7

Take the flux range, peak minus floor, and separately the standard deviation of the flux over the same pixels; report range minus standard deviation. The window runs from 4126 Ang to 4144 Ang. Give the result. 0.34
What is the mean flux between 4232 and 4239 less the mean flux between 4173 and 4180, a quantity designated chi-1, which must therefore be 0.11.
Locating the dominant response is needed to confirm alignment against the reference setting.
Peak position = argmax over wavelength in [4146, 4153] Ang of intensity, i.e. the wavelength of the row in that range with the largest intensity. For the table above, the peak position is 4147.62 Ang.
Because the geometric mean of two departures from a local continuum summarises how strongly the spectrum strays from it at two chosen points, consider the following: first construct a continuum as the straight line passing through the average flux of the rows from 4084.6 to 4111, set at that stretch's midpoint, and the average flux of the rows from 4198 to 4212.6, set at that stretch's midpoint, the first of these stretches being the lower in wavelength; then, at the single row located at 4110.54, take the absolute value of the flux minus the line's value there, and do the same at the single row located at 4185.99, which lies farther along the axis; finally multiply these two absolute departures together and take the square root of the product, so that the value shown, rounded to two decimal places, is 0.10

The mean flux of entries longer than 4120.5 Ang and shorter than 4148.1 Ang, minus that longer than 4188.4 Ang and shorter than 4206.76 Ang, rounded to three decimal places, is 0.017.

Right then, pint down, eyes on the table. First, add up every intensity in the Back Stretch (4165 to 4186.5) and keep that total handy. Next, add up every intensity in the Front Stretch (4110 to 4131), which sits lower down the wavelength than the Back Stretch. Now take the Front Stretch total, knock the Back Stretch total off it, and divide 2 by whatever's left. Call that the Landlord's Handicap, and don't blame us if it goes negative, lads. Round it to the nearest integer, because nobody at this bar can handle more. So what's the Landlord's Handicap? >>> 1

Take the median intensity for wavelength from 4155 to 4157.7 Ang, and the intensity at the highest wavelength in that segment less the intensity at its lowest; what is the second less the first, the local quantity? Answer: -1.25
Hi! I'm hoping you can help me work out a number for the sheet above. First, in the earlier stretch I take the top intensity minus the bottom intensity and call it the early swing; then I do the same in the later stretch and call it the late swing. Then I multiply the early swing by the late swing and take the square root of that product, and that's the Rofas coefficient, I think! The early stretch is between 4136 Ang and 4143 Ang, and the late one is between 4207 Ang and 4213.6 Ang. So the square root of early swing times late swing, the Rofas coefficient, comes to 0.19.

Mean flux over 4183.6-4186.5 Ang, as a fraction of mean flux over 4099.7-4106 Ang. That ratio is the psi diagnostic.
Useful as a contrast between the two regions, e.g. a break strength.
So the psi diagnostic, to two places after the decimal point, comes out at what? 1.02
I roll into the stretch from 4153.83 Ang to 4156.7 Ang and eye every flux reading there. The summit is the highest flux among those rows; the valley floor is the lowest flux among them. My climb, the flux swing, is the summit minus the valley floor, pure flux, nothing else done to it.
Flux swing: 0.24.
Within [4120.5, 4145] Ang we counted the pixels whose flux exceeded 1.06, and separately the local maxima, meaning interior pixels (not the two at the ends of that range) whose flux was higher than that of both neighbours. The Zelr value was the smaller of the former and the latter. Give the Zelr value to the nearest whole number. 7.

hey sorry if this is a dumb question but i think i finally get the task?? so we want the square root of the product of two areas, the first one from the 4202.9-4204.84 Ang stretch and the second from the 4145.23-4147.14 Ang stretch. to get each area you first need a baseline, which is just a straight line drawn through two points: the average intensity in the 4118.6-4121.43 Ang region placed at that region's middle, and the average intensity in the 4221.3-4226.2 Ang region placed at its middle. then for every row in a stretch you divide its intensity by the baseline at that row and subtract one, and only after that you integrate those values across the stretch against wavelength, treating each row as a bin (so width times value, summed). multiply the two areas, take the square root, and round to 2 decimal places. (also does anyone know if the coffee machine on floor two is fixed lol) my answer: 0.12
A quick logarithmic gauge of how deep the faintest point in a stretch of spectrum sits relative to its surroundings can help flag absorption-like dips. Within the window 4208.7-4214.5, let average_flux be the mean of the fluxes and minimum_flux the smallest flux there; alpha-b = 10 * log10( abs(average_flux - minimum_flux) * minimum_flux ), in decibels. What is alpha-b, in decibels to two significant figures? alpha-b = -7.9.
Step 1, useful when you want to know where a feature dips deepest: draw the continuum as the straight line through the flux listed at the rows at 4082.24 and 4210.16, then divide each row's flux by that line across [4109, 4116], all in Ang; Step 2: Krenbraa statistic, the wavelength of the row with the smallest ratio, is 4112.43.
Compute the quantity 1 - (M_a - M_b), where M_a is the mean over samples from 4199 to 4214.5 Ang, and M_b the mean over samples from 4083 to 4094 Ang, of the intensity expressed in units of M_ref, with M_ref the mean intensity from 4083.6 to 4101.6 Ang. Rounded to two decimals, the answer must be 1.10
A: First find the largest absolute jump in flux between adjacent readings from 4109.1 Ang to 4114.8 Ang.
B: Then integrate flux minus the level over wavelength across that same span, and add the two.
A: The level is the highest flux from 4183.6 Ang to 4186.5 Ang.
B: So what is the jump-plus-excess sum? 0.1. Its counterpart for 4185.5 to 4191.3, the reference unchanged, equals 0.5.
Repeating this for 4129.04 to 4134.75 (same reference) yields -0.3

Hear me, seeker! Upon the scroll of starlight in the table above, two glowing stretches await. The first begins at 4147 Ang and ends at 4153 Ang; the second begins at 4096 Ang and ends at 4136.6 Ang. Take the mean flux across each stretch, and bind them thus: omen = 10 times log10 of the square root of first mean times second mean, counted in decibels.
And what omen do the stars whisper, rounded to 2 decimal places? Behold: 0.20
